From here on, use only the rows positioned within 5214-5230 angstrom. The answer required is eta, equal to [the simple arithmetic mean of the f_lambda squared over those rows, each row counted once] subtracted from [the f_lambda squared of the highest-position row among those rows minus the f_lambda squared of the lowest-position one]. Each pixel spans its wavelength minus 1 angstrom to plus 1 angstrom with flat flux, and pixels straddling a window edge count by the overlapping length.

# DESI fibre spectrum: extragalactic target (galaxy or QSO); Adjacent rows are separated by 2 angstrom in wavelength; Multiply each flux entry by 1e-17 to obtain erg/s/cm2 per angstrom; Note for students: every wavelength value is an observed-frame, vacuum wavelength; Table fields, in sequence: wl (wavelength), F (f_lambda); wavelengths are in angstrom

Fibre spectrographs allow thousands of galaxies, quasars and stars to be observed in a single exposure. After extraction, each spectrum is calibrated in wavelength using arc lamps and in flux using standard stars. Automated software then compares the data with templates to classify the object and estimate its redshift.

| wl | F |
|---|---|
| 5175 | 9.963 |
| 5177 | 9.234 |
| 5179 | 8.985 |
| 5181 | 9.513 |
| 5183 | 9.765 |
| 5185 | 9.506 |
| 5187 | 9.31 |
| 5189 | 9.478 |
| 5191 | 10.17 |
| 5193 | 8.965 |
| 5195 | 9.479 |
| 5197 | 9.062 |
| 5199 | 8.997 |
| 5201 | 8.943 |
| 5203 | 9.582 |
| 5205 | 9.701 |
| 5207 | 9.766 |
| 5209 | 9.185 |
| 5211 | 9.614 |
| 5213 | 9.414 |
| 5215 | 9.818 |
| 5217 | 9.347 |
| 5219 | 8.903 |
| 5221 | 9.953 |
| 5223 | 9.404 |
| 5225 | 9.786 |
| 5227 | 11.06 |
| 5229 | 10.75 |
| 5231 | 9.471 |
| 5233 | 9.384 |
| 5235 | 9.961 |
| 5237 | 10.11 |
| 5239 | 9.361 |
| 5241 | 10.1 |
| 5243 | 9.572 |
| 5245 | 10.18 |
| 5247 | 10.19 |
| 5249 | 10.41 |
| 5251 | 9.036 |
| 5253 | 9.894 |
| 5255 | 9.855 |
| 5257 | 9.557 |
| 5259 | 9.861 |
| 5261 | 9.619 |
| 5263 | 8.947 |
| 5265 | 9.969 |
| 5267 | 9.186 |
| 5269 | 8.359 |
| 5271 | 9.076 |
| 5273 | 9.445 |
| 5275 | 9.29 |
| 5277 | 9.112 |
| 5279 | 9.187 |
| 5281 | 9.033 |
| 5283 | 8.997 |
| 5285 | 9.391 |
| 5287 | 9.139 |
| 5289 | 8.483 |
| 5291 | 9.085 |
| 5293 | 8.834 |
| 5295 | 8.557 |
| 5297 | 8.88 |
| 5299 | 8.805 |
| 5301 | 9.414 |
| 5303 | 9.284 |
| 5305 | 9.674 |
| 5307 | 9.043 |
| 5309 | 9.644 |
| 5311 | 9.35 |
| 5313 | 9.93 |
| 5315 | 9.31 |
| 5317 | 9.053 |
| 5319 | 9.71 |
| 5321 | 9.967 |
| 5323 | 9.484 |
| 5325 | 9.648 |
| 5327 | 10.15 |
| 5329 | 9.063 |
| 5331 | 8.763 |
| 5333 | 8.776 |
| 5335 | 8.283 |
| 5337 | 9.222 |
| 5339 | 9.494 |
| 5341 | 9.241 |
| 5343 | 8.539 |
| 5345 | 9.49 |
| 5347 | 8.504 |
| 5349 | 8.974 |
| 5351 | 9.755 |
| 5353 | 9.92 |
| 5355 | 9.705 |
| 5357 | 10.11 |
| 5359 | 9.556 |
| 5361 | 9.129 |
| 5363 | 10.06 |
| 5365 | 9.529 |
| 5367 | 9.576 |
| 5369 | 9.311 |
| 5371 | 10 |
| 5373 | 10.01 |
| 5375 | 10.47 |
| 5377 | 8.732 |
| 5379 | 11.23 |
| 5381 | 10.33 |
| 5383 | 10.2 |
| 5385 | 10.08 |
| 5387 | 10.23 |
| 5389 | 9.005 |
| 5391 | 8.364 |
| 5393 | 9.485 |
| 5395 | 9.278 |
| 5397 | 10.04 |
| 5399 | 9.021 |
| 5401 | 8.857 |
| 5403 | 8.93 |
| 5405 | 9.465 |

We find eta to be -79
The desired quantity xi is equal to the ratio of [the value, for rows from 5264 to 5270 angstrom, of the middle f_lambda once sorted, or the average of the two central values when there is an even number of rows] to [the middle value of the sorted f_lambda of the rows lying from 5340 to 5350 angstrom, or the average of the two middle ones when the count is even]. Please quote 1.02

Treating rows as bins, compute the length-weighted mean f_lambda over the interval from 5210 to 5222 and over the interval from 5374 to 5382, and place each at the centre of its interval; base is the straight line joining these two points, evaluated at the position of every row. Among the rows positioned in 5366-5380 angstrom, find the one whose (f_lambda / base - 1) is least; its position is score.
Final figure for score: 5377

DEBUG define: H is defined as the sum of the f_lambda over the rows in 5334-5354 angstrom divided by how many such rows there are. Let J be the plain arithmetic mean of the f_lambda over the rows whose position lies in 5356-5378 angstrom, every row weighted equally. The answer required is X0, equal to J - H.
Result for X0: 0.54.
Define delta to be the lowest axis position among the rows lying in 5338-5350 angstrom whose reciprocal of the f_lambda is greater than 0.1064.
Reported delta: 5341 angstrom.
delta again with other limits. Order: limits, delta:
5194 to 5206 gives 5197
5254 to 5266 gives 5263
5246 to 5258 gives 5251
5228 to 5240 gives 5233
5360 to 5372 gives 5361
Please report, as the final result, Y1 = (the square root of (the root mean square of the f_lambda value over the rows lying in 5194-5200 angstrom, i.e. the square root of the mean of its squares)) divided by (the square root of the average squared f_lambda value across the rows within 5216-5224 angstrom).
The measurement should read 0.322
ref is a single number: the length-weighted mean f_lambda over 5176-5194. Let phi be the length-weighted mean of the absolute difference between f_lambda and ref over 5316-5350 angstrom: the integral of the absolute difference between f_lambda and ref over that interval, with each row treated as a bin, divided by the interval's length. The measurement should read 0.46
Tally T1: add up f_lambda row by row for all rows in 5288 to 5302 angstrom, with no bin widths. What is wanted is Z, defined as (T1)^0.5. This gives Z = 7.88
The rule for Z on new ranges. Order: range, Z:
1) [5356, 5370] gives 8.20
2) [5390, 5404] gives 8.00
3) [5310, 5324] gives 8.17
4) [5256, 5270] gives 8.09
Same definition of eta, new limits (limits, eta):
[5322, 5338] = -89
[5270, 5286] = -79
